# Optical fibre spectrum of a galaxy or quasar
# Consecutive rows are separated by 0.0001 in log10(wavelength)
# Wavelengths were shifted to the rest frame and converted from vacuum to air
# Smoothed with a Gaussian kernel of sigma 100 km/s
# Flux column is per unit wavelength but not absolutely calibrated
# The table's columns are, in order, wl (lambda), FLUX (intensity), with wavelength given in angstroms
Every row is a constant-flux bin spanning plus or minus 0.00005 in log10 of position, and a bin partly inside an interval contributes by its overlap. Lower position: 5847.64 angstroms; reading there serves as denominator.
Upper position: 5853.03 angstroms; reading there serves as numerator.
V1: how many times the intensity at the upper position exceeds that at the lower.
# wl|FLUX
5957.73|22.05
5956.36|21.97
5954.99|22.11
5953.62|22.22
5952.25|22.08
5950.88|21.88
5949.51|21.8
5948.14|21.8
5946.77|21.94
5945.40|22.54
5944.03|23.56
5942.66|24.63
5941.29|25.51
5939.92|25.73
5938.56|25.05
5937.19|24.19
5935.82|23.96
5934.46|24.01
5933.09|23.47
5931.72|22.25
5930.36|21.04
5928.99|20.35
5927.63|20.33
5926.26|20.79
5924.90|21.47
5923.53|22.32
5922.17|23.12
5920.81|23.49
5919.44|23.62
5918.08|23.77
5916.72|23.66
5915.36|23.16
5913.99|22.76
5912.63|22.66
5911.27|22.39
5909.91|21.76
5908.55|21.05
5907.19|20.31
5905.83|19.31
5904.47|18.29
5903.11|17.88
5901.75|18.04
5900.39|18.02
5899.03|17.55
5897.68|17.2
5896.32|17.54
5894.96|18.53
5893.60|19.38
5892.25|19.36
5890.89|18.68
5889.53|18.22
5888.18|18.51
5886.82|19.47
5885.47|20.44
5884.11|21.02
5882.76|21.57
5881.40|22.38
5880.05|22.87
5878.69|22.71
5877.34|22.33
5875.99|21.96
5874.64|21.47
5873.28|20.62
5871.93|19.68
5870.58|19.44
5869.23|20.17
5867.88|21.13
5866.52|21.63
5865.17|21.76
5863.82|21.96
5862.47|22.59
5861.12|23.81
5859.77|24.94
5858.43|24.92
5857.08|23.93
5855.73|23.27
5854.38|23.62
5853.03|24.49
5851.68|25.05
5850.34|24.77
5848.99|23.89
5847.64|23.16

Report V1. 1.06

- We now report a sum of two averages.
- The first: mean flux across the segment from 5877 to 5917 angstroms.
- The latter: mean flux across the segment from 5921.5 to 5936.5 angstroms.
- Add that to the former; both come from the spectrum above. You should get 42.3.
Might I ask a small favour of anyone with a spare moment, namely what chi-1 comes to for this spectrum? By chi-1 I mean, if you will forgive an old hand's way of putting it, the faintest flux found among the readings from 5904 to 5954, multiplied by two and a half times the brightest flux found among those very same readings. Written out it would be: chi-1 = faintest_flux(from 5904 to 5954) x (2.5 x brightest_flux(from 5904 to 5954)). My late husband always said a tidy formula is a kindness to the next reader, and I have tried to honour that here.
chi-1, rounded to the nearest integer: 1177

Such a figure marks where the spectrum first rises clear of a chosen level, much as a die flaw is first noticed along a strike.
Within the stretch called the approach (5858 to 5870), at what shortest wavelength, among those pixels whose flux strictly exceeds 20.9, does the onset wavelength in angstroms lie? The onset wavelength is 5858.43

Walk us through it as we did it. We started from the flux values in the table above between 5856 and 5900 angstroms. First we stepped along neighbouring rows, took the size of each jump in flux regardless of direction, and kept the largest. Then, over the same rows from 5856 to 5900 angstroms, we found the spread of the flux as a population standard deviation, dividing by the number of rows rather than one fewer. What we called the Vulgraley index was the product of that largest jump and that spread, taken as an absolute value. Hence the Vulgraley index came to 2.5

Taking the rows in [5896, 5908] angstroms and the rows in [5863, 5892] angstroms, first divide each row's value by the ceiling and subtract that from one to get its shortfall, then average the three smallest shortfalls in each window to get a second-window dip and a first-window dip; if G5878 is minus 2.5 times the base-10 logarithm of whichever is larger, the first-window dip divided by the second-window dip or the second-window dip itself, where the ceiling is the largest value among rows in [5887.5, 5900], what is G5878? 6.0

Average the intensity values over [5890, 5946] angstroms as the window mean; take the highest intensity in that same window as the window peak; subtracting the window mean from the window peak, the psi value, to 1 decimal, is 4.2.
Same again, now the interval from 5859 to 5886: 3.2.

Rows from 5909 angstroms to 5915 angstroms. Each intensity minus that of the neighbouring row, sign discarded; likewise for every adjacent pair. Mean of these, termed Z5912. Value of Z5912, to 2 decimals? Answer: 0.33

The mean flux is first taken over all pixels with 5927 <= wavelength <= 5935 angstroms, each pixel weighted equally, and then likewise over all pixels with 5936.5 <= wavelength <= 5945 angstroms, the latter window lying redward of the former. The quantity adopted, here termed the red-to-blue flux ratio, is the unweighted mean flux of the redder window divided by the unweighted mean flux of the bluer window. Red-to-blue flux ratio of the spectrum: 1.13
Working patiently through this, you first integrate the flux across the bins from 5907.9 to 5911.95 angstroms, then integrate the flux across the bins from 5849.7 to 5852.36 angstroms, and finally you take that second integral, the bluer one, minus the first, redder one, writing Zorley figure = -22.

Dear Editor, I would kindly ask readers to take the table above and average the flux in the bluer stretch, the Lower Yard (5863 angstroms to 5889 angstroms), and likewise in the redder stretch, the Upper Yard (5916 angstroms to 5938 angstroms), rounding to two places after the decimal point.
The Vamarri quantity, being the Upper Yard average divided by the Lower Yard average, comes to 1.07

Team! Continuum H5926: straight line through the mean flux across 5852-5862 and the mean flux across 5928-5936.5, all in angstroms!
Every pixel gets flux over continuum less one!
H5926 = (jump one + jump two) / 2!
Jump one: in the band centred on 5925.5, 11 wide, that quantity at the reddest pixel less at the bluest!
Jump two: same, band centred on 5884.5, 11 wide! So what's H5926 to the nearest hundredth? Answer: -0.14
